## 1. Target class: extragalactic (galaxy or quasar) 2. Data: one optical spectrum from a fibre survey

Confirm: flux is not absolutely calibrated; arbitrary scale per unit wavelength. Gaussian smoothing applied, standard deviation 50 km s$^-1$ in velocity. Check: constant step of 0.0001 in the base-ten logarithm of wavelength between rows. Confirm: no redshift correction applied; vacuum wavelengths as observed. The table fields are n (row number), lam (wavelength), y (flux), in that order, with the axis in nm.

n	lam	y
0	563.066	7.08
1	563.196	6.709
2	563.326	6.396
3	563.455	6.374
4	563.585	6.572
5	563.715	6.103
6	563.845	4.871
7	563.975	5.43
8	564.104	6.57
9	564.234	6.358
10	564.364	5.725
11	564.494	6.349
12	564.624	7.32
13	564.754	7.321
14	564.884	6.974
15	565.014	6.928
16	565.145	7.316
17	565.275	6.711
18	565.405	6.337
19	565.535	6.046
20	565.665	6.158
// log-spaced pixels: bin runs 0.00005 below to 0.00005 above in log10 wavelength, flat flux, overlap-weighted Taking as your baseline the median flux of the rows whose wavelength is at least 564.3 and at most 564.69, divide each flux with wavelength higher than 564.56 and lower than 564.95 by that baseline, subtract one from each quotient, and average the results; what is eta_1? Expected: 0.13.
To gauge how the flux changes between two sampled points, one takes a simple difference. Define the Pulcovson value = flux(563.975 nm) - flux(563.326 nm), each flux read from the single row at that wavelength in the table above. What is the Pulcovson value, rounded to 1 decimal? -1.0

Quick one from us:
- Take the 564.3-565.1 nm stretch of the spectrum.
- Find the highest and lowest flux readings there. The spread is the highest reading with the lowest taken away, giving 1.60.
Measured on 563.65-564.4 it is 1.70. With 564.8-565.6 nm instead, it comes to 1.27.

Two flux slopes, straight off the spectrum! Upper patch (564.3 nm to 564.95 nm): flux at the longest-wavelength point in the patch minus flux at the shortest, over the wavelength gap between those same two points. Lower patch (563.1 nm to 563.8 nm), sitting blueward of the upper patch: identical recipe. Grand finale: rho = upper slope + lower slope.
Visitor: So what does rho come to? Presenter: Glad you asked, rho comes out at 1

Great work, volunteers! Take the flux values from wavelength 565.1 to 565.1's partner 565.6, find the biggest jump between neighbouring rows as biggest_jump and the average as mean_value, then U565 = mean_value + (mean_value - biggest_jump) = 12.6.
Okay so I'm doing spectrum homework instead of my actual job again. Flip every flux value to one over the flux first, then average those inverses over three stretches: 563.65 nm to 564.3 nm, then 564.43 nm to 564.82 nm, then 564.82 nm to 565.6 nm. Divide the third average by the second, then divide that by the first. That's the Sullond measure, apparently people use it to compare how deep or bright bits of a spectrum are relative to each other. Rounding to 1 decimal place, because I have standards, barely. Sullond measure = 6.0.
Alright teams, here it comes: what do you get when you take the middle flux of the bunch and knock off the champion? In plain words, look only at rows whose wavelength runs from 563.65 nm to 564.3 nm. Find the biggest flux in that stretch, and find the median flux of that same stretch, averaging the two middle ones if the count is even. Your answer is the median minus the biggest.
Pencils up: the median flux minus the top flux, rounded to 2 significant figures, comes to -0.47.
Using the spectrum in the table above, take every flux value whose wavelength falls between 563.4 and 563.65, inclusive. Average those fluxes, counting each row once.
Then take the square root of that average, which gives 2.54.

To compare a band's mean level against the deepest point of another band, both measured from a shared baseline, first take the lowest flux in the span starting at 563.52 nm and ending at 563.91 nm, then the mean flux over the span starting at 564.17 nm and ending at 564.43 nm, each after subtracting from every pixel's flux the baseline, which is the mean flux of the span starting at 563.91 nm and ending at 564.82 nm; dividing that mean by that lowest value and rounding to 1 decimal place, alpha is 0.3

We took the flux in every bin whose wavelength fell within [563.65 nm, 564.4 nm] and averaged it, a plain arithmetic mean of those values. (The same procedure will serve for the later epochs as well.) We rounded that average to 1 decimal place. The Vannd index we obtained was 5.8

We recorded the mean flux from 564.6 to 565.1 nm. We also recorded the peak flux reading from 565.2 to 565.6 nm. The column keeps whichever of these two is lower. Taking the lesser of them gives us 6.7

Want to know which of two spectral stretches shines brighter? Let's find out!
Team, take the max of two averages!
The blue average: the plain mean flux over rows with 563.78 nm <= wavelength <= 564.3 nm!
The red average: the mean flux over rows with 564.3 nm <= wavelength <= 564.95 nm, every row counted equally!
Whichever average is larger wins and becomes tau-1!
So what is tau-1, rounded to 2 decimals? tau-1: 6.74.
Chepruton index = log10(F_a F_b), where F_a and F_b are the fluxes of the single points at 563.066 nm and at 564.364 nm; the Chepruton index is 1.61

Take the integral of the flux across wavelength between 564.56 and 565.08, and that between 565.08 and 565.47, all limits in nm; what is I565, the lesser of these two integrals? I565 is 2.7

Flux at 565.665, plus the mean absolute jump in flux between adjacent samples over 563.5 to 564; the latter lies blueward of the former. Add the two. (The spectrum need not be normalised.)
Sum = 6.9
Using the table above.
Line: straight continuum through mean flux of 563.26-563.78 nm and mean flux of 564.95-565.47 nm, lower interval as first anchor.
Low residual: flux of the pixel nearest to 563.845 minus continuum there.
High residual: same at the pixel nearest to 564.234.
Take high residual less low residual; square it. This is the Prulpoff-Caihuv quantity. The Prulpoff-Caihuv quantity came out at 1.9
